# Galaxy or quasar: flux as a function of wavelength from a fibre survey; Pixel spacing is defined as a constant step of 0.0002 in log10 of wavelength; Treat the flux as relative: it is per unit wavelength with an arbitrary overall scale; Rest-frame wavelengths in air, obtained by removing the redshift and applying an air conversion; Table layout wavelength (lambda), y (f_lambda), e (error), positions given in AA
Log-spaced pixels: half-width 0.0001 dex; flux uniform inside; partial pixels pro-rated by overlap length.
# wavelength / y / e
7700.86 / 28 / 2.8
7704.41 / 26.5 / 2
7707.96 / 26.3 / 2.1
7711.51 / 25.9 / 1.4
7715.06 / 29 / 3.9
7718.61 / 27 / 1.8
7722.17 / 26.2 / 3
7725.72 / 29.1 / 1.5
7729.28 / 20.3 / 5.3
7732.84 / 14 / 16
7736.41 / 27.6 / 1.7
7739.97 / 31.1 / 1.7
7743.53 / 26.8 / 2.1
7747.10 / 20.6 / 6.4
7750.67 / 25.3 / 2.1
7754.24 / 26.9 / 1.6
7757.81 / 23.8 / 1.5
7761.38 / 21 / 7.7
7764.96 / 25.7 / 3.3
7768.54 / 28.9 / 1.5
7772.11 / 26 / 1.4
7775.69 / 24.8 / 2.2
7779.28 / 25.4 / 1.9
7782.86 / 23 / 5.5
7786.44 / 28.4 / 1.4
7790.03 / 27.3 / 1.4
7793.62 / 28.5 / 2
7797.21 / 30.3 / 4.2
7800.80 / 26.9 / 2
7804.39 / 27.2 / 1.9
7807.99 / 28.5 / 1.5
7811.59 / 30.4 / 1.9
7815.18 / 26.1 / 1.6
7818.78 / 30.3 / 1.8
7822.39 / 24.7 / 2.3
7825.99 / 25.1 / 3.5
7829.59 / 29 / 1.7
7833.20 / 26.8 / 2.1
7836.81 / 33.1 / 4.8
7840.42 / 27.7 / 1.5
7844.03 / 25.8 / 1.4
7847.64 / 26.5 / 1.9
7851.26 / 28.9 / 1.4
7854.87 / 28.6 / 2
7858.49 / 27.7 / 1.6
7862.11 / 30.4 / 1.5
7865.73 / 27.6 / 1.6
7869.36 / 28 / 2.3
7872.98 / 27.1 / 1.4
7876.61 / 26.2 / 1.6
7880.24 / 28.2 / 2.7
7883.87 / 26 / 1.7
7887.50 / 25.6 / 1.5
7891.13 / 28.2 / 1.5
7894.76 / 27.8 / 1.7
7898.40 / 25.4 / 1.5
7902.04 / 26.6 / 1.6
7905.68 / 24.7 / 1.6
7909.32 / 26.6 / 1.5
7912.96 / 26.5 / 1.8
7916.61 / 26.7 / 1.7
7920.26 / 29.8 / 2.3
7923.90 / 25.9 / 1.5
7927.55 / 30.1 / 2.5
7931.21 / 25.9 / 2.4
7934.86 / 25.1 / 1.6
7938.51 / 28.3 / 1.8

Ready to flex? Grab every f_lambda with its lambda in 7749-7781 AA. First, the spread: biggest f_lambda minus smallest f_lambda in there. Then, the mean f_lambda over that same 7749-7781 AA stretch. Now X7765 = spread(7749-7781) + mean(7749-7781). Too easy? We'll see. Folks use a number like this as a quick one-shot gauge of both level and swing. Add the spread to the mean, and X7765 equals 33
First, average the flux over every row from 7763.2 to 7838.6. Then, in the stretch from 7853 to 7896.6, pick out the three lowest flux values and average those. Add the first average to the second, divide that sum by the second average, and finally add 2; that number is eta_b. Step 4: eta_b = 4.06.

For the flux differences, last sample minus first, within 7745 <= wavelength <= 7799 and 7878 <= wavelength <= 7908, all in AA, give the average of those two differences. 3.1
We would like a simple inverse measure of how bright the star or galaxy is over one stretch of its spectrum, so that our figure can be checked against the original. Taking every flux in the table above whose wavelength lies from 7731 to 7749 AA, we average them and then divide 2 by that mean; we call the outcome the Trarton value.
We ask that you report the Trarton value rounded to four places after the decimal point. 0.0833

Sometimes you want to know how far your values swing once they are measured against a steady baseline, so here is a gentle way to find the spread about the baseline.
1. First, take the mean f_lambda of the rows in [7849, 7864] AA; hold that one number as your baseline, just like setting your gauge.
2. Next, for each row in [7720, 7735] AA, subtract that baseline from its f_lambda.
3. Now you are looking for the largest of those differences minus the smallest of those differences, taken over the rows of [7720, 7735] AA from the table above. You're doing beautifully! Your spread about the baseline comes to 15.1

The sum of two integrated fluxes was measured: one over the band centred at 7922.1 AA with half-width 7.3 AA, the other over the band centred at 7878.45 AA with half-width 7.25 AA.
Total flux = 800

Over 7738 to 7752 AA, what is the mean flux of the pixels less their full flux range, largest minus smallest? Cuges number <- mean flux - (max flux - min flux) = 15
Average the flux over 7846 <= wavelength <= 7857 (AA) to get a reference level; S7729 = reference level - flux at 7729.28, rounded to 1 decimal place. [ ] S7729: 7.7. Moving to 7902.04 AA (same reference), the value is 1.4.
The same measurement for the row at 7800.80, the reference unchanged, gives 1.1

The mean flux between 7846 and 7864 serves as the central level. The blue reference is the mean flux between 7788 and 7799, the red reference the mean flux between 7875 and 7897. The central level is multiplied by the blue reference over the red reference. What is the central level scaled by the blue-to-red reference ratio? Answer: 30.2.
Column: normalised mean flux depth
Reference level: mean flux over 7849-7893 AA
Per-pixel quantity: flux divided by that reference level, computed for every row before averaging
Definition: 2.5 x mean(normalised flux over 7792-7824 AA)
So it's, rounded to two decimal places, 2.54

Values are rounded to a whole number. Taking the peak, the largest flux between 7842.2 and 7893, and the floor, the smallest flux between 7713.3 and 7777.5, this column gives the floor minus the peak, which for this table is -16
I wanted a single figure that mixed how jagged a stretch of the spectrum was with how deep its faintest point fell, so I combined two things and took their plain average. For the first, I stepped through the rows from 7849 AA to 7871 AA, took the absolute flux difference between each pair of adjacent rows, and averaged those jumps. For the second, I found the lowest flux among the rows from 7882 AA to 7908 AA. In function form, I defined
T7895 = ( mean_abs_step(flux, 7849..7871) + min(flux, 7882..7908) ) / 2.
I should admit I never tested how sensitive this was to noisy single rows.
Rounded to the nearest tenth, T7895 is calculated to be 13.1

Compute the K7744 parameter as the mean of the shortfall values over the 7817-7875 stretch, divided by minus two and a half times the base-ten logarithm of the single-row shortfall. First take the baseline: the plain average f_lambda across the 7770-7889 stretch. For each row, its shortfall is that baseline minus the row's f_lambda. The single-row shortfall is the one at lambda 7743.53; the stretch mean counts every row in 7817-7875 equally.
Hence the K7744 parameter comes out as -1.1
